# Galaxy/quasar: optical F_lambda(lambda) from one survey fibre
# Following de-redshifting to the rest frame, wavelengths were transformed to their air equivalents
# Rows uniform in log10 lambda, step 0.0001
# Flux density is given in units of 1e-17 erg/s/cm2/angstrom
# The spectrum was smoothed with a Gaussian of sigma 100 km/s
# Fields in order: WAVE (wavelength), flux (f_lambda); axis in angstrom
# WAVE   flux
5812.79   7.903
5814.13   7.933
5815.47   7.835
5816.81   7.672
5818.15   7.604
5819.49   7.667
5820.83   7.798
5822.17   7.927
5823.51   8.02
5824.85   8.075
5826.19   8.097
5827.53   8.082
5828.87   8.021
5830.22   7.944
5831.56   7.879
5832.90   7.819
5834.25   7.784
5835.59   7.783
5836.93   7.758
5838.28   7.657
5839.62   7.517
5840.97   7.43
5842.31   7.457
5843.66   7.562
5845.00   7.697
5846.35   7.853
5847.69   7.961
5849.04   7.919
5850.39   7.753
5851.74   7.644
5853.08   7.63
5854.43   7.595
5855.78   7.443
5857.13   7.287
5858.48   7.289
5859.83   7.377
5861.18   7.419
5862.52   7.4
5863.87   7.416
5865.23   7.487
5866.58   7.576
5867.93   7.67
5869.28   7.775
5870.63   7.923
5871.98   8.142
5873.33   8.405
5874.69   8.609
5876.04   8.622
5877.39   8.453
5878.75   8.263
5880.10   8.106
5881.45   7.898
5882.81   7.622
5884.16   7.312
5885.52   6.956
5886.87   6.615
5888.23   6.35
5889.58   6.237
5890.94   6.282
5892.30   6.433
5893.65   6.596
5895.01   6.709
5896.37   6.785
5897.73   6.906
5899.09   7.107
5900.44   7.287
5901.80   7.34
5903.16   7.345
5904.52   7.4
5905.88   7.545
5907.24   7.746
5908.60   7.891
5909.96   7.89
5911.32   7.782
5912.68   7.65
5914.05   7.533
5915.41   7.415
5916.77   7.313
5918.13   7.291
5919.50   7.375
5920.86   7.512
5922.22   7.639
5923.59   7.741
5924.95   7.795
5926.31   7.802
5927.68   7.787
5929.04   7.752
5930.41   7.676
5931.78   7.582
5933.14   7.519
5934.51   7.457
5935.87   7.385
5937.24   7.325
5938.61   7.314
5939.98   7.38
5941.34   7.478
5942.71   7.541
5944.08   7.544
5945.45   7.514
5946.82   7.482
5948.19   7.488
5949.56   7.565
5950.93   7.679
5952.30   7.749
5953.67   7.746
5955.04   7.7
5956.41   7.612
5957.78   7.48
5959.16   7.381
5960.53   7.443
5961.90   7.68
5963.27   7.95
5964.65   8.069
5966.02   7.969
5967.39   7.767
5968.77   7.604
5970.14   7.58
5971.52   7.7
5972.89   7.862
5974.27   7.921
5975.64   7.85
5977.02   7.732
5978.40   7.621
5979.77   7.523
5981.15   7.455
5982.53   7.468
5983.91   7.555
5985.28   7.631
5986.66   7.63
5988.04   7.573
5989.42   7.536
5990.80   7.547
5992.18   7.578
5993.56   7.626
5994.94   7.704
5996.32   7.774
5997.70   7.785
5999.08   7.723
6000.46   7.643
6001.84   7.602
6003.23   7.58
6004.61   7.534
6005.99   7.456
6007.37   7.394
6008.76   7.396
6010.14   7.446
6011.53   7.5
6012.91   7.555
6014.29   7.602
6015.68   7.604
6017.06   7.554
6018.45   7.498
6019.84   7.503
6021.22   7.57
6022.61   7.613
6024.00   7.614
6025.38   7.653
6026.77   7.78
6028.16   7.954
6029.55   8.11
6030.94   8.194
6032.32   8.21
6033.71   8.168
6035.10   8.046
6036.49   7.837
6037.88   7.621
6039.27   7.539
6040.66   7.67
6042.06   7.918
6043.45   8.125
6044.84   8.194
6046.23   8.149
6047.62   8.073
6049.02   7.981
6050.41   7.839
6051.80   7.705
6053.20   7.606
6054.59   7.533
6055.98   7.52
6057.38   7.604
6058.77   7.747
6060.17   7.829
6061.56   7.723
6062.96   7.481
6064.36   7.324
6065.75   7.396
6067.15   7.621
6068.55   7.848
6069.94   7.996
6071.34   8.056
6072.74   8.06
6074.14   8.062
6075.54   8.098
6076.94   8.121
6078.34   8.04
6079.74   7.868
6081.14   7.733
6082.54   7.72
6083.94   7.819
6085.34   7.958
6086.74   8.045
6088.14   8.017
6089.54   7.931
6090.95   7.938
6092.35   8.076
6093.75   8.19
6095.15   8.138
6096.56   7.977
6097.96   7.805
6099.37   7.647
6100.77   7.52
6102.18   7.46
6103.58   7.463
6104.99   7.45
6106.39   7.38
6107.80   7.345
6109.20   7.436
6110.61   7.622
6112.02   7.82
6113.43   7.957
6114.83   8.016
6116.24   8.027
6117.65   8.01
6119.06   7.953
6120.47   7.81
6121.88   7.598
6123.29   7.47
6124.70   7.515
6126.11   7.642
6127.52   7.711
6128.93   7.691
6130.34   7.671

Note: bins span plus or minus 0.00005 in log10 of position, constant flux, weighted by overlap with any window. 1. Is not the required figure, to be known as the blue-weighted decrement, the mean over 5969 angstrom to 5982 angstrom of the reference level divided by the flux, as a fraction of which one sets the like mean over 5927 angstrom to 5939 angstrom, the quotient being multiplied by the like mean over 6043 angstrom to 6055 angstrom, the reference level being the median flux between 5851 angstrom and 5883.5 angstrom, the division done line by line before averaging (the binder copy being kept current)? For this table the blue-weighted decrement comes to 0.99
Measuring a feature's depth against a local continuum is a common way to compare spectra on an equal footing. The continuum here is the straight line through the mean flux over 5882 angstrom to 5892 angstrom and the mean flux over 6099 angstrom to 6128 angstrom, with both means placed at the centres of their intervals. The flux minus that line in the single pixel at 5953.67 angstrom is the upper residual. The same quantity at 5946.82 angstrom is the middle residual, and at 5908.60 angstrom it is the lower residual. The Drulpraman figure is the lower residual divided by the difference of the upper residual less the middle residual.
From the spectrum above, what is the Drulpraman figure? 4.4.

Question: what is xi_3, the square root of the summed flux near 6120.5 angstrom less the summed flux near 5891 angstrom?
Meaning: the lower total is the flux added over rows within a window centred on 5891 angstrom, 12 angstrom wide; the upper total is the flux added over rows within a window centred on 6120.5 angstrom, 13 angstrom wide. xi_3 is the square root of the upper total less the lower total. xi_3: 3.3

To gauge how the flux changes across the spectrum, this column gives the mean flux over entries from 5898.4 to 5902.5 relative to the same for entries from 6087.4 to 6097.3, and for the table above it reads 0.90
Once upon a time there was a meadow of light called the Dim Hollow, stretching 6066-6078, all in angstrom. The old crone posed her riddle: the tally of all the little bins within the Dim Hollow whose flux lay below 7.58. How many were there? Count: 0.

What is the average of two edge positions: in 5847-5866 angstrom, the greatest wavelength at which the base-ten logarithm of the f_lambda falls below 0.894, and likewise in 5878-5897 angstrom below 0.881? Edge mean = 5880.8 angstrom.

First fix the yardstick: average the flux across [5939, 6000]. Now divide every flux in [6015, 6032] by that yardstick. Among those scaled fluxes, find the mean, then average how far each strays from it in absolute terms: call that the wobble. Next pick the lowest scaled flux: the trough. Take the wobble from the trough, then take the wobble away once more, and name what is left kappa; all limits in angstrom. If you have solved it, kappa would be 0.93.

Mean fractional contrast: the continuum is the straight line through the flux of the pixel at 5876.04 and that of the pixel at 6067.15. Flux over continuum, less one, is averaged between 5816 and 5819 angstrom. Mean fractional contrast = -0.14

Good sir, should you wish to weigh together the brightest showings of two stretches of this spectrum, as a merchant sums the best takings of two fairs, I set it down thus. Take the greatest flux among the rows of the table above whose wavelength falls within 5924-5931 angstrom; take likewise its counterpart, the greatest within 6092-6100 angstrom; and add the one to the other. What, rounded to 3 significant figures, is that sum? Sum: 16.0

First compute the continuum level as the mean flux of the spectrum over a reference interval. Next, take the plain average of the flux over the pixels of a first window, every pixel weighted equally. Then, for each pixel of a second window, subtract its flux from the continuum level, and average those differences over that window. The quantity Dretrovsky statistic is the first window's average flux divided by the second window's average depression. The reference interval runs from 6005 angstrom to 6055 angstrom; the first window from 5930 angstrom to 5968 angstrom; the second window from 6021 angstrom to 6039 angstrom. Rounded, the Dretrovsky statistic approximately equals -64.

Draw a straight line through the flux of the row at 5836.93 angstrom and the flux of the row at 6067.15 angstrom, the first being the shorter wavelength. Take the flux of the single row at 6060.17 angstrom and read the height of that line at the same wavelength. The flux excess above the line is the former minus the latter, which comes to 0.20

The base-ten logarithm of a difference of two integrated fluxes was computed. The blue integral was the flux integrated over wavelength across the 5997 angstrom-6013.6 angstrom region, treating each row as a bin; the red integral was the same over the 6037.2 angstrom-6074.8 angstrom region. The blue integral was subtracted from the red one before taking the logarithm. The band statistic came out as 2.22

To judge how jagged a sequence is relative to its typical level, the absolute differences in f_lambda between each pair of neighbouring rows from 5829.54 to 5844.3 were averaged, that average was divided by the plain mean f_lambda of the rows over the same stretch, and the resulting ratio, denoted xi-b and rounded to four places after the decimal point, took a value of 0.0084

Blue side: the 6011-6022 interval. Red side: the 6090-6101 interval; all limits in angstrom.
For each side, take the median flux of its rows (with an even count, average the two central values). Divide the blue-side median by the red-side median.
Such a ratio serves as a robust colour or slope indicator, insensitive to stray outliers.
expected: 0.95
